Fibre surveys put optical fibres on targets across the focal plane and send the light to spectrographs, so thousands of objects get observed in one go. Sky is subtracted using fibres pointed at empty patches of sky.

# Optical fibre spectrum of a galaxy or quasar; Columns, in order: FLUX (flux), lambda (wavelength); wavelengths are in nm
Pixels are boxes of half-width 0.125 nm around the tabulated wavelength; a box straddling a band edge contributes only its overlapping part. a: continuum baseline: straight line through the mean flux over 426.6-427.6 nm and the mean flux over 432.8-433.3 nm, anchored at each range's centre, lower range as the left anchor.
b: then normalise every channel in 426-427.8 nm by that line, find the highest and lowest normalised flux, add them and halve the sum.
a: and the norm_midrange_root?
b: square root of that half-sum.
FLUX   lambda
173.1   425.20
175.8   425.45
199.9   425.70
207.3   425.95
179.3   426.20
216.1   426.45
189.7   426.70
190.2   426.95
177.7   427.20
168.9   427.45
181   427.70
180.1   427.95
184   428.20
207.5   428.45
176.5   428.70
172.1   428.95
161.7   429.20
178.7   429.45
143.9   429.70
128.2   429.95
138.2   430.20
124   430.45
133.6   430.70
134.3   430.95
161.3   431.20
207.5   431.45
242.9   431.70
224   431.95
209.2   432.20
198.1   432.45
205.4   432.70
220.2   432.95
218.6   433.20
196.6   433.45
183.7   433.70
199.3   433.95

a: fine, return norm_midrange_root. 1.03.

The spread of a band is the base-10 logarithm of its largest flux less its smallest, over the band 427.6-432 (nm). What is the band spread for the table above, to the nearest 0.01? 2.08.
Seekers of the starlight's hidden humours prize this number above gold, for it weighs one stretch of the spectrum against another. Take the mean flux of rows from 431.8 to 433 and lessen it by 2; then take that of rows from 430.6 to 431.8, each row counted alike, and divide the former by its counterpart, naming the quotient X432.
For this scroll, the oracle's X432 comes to 1.2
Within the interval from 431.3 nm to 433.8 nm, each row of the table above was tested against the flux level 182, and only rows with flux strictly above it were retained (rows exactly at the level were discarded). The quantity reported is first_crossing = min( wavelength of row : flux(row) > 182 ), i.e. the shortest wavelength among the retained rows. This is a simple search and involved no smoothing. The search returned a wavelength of 431.45 nm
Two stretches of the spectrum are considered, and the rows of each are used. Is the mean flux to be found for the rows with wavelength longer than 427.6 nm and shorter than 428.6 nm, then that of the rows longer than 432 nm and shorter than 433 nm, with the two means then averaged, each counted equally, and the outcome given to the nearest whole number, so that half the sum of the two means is 198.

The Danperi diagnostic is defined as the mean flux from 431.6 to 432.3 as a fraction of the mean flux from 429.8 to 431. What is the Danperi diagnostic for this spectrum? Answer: 1.71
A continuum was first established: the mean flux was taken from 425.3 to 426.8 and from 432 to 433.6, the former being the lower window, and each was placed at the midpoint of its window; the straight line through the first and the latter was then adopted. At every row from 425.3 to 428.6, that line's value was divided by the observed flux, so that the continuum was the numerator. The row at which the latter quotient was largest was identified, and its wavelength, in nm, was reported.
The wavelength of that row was 427.45 nm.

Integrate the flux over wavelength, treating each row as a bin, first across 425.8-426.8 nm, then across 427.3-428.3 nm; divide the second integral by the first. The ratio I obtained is 0.90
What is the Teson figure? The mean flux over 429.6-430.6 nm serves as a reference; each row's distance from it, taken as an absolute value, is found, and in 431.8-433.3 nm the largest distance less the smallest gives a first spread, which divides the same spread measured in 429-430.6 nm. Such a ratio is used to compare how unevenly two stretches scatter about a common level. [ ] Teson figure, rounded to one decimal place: 1.6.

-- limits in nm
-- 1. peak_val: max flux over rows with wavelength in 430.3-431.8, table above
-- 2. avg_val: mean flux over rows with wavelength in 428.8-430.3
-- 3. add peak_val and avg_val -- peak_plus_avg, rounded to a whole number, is 397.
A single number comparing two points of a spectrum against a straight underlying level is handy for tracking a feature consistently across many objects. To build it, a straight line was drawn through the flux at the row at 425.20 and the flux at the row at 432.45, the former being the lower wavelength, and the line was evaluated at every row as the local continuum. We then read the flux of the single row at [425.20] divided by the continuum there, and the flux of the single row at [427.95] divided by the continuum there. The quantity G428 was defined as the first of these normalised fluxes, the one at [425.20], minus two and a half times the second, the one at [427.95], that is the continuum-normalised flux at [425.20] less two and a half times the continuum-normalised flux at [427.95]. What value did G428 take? -1.5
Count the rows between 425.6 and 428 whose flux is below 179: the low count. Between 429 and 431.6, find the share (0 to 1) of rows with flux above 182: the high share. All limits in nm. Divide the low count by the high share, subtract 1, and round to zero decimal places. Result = 19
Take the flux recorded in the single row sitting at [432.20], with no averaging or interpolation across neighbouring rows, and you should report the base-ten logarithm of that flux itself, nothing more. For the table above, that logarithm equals 2.32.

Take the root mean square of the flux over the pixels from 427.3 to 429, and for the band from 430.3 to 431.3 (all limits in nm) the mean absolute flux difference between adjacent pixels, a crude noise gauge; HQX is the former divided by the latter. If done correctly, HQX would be 14.6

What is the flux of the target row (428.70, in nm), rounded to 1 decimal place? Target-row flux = 176.5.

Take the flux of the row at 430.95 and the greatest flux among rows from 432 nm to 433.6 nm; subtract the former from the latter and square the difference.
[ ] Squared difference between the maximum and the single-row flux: 7379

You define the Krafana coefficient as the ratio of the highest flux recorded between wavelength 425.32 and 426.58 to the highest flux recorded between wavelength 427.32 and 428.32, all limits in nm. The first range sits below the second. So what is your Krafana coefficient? 1.17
